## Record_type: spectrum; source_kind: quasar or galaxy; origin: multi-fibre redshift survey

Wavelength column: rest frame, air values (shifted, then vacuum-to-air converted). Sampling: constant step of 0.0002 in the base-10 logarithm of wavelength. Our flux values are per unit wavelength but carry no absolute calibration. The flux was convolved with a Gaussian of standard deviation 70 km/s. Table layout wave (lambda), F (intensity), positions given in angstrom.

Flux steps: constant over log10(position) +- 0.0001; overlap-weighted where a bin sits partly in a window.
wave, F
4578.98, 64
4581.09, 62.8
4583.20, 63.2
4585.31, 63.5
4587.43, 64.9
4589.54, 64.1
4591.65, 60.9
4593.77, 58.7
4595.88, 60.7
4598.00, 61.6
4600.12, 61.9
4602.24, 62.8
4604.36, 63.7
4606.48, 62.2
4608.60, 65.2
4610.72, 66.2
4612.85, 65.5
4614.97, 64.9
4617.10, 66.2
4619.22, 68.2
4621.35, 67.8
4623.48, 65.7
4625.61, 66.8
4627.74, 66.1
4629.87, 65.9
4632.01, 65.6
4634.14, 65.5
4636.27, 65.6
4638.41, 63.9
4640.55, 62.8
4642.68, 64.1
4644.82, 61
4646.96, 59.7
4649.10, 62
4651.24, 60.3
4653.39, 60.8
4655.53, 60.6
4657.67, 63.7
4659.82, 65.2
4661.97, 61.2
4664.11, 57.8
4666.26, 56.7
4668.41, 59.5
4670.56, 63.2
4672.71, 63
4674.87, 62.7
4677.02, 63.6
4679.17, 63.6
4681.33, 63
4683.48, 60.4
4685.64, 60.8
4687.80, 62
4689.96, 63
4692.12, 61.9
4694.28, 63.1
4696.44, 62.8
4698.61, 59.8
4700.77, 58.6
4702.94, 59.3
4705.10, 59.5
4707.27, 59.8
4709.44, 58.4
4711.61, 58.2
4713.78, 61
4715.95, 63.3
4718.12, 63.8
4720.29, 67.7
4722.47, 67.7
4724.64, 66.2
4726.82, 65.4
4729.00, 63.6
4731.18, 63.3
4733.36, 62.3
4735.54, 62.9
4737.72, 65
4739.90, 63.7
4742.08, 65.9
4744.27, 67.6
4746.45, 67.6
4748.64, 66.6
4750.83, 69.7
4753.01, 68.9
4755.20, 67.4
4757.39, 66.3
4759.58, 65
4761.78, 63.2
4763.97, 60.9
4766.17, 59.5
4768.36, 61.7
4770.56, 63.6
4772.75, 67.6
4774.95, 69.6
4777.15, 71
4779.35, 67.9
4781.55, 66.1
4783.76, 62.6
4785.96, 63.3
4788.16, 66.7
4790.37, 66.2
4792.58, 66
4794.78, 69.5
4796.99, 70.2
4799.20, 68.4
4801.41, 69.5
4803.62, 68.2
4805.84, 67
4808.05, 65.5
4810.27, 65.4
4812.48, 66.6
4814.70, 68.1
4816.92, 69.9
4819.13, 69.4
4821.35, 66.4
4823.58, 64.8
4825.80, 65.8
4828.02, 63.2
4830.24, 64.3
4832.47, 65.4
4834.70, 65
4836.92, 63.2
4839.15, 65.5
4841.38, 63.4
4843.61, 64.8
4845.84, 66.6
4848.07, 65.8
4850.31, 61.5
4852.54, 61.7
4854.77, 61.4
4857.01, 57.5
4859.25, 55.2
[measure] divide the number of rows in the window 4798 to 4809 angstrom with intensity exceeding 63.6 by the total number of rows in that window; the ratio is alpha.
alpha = 1.0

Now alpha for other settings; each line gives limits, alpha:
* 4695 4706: 0.0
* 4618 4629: 1.0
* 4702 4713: 0.0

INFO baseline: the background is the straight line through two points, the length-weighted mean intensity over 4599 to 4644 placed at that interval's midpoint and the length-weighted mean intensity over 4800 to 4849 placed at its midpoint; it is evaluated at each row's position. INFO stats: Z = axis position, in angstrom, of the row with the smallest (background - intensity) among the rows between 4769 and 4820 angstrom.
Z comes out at 4777.15 angstrom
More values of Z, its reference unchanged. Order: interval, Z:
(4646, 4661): 4659.82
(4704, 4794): 4777.15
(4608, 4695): 4619.22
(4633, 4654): 4636.27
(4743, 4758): 4750.83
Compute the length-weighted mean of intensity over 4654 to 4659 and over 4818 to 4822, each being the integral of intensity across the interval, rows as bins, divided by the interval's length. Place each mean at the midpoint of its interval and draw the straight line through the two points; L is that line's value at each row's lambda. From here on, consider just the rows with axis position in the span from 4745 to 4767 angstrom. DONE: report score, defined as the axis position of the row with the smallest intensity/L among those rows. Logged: 4766.17 angstrom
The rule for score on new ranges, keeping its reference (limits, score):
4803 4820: 4810.27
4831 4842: 4836.92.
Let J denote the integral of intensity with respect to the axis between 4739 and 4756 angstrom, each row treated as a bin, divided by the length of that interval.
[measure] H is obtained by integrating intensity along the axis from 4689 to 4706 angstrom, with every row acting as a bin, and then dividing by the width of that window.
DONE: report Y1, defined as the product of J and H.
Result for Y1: 4102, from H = 61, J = 67.2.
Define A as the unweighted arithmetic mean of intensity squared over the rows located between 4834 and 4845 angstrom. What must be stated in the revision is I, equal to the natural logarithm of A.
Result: 8.33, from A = 4146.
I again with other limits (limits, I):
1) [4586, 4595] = 8.26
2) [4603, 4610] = 8.31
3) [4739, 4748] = 8.39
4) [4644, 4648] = 8.20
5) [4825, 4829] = 8.33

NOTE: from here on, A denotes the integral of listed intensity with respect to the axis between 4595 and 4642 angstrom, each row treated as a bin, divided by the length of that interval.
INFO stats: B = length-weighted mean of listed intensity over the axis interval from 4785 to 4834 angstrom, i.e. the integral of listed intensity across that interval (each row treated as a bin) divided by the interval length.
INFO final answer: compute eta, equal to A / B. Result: 0.97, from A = 64.8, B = 66.8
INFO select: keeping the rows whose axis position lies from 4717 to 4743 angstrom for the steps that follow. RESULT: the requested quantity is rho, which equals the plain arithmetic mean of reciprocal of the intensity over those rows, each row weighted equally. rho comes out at 0.0154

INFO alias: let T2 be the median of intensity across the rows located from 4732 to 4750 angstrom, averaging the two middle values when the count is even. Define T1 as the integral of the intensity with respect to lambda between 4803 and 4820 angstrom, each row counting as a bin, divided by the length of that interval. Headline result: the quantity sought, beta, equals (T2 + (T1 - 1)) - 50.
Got 82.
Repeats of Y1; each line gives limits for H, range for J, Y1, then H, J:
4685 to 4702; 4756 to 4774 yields 3909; 61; 63.6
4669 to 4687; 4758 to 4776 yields 3992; 62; 63.9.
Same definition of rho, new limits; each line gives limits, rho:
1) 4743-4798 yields 0.0151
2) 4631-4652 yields 0.0159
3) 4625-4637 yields 0.0152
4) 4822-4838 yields 0.0155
